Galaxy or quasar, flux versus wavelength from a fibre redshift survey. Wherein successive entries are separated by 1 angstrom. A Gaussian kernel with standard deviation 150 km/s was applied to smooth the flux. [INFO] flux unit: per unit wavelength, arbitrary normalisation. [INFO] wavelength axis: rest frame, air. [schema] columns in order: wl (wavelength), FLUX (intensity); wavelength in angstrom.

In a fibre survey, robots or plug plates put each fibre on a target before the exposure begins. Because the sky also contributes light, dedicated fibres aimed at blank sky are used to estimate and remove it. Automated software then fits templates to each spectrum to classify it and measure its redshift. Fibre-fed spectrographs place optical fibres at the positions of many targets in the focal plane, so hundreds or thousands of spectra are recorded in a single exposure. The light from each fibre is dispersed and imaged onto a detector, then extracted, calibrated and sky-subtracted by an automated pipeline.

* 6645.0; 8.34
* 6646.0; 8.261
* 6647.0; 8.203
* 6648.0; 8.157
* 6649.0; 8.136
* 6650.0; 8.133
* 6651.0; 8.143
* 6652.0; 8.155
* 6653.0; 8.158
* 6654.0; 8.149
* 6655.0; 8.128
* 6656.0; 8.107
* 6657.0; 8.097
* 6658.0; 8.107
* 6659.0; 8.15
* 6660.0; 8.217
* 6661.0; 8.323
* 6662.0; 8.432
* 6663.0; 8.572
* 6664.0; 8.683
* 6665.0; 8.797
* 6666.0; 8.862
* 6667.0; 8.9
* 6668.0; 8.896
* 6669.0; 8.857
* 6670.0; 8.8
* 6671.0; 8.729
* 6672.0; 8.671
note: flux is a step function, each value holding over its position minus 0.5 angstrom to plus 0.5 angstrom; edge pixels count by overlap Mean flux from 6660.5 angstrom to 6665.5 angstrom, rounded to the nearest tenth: 8.6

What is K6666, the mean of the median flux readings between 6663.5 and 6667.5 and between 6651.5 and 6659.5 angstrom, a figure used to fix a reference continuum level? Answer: 8.48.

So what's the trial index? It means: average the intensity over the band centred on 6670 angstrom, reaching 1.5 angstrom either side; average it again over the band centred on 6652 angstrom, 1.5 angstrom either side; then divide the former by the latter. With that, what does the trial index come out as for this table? 1.08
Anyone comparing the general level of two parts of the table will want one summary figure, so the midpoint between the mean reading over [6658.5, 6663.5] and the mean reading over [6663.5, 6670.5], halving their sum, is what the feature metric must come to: 8.58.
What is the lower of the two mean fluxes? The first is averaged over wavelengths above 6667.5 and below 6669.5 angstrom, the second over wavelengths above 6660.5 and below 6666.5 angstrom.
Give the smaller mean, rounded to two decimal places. 8.61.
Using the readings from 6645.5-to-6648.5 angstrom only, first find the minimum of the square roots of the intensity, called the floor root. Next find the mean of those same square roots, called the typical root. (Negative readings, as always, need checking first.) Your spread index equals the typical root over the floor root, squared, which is 1.01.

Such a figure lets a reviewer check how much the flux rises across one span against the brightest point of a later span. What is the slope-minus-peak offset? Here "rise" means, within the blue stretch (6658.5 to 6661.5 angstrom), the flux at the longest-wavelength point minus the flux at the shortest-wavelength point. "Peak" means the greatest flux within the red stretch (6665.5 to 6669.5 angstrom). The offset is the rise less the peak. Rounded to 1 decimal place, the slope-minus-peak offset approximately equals -8.7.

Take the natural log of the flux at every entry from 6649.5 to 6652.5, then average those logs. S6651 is 2.10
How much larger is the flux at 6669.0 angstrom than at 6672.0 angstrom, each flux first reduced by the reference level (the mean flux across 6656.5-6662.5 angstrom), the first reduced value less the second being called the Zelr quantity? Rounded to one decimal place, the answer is 0.2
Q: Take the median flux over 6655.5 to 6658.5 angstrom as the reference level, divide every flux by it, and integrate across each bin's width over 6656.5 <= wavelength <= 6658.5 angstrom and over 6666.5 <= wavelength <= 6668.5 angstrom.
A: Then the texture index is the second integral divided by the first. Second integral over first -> 1.10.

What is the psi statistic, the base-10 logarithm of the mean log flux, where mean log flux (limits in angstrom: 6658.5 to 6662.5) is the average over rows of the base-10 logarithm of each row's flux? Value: -0.037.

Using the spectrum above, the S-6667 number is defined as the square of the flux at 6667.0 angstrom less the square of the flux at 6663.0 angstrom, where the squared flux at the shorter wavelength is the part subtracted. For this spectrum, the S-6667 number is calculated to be 5.7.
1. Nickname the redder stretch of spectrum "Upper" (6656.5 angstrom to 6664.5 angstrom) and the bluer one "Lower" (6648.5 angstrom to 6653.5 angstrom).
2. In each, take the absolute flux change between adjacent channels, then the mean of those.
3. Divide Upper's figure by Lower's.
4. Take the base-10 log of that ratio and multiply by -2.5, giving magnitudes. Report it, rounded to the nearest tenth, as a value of -2.7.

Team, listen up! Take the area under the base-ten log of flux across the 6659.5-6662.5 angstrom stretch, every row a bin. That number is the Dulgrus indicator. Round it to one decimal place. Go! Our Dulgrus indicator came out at 2.8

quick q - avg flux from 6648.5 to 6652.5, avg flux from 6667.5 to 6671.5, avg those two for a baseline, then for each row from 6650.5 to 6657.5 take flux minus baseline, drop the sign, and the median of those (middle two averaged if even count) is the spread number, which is 0.34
